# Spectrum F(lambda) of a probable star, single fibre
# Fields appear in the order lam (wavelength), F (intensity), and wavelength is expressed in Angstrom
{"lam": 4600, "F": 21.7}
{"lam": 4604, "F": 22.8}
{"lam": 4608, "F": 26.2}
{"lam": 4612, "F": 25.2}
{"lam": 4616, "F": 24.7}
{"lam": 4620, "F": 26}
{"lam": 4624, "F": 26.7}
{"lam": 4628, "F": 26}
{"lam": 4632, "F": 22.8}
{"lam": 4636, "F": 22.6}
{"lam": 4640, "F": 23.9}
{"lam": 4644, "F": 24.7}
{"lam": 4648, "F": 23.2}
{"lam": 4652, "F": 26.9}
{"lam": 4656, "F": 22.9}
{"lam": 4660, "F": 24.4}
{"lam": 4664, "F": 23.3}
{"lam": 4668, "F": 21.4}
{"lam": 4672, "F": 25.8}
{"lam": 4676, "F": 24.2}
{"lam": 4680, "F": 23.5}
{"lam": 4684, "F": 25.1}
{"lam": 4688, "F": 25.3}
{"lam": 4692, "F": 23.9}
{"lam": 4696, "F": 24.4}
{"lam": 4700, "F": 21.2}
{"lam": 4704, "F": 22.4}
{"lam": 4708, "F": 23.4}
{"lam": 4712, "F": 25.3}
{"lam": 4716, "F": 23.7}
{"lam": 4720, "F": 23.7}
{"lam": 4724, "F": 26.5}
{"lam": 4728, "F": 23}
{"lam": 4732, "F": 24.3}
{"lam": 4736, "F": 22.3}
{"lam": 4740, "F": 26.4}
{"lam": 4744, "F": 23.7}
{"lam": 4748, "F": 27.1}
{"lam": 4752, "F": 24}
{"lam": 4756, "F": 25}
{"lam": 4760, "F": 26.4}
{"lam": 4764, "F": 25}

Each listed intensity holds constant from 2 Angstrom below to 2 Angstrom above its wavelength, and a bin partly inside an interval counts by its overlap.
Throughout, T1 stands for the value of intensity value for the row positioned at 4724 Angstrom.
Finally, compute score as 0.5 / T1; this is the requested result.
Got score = 0.0189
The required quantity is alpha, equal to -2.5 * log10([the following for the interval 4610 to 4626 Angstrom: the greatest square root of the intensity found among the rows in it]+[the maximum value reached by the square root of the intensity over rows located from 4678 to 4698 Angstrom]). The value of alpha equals -2.521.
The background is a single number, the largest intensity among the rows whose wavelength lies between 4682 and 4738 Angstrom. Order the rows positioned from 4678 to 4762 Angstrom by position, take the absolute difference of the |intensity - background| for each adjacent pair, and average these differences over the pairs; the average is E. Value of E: 1.8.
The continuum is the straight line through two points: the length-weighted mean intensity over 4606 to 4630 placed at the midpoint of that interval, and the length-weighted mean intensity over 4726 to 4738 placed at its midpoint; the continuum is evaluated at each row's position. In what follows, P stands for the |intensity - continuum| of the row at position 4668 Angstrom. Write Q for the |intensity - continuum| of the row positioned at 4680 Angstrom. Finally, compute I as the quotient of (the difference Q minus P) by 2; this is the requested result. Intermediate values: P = 3.26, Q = 0.89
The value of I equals -1.2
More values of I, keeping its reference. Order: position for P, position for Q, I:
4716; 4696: 0.1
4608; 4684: 0.3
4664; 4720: -0.6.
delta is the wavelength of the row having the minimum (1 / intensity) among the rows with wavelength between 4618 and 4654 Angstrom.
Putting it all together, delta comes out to 4652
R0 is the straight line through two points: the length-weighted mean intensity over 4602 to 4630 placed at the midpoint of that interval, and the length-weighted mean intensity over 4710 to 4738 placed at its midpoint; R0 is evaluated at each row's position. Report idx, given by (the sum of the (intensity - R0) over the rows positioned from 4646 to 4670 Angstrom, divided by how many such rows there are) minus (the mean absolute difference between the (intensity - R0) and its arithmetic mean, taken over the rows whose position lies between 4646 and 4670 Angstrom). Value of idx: -2.5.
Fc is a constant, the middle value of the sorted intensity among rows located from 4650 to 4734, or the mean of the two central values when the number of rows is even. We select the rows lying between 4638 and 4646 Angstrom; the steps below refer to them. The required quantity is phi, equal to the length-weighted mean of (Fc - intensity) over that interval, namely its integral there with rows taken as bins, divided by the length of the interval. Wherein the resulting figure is -0.4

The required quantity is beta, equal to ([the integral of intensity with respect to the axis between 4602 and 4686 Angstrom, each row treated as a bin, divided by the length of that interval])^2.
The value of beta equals 595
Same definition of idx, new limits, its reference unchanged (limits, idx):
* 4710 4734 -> -0.7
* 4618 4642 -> -2.0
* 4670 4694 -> -0.7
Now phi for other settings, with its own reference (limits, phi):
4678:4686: -0.4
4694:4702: 1.1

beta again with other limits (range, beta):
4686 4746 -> 574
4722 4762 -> 619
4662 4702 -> 567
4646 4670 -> 561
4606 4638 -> 626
